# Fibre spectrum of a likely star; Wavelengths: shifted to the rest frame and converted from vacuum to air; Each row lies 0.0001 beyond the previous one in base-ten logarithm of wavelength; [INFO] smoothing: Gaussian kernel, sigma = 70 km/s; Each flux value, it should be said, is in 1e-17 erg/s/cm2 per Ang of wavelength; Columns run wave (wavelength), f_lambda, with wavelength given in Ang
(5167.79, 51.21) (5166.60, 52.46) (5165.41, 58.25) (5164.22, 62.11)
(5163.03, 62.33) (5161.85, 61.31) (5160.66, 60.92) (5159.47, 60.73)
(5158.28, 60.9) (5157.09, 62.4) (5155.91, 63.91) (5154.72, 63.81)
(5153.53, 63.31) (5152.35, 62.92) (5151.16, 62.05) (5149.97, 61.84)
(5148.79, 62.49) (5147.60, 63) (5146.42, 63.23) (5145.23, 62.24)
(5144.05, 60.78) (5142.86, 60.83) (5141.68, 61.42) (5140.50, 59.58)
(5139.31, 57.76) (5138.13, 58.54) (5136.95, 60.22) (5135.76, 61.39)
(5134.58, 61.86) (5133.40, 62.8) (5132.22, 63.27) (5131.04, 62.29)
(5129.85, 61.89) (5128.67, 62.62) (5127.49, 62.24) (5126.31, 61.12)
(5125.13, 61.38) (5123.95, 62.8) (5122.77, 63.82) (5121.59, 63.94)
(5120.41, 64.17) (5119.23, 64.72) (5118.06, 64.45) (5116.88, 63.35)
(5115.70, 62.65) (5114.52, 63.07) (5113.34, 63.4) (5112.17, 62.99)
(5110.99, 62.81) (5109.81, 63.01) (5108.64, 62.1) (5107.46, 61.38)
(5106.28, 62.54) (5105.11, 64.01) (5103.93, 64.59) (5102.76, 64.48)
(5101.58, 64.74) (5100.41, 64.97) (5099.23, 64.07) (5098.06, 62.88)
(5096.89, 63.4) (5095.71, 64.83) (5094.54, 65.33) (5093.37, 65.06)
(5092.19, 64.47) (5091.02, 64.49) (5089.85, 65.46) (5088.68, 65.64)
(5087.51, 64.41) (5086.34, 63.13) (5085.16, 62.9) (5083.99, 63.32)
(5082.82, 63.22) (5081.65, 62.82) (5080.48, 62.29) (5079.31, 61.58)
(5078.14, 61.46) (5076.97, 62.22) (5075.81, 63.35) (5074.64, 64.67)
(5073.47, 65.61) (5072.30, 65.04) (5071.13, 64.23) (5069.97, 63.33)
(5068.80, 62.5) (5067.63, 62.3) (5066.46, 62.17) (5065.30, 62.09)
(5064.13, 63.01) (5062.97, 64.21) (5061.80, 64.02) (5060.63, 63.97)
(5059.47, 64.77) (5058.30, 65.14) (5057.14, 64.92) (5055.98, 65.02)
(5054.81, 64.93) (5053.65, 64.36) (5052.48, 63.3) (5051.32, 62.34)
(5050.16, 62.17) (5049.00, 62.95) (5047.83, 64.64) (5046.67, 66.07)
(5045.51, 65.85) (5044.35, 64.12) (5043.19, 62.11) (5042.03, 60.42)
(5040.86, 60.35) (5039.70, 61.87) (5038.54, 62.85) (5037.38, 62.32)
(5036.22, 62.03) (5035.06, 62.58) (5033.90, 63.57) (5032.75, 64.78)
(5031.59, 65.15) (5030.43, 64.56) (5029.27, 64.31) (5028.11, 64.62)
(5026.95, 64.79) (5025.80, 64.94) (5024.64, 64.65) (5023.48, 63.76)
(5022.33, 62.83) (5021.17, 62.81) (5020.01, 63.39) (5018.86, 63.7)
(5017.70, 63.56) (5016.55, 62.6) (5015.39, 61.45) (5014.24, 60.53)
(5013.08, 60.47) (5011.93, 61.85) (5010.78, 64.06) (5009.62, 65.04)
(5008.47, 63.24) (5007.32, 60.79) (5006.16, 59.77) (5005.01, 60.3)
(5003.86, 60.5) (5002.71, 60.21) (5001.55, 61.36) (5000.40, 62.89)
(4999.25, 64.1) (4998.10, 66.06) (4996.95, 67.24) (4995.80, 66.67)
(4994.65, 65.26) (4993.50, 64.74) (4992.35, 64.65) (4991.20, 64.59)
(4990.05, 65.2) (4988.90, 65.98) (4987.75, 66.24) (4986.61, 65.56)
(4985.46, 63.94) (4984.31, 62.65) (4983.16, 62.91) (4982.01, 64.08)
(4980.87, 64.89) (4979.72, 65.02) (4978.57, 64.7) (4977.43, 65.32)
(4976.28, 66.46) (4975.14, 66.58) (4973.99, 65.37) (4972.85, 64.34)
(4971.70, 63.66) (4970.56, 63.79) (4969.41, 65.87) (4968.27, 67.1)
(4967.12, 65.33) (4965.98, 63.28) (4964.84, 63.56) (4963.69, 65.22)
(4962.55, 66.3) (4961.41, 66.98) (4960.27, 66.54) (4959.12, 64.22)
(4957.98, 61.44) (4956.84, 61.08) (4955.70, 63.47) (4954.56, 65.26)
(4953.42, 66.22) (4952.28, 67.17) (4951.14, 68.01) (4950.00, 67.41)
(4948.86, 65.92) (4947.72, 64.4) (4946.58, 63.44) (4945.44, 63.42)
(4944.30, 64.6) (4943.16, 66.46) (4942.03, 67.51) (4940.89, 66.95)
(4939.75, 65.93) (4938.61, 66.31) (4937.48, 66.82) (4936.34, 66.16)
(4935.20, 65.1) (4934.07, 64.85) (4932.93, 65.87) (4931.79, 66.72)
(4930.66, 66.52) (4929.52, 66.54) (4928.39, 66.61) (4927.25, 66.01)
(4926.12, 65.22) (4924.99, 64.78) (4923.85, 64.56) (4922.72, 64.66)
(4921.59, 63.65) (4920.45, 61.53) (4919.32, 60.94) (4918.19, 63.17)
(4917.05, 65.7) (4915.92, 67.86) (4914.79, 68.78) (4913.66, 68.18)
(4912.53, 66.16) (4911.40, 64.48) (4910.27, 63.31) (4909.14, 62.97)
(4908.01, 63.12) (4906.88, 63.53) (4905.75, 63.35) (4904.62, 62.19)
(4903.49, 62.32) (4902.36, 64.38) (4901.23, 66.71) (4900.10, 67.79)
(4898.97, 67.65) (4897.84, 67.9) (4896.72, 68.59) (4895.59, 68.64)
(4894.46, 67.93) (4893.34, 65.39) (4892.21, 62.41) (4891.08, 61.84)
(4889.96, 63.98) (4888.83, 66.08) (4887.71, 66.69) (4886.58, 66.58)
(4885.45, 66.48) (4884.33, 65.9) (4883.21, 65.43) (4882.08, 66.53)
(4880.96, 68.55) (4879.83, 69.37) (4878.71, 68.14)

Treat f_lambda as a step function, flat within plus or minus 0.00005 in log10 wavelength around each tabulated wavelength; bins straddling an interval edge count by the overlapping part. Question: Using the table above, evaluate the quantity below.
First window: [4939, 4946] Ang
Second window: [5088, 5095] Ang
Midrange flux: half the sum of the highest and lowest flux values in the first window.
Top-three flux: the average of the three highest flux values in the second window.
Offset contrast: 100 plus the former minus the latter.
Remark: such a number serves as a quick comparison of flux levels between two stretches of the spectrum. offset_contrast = 100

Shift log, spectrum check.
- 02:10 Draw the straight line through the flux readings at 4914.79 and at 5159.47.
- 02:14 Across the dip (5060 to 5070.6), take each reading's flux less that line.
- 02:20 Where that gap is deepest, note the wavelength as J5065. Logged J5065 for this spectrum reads 5065.30 Ang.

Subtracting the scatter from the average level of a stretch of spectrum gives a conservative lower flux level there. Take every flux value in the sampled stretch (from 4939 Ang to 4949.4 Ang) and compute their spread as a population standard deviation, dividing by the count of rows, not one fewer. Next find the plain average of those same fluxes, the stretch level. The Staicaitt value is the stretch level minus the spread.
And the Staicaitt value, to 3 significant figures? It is 64.0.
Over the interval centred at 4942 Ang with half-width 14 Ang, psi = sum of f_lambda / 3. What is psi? 549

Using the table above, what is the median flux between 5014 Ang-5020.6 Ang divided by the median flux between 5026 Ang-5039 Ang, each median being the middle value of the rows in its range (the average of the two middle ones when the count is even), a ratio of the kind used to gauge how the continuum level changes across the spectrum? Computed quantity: 0.98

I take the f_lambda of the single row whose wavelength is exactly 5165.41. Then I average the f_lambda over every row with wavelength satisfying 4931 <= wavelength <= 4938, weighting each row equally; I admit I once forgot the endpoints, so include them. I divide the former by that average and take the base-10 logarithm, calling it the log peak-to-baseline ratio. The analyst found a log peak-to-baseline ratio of -0.054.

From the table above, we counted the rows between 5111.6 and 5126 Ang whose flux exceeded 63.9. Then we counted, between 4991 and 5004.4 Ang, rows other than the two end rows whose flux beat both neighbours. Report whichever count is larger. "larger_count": 4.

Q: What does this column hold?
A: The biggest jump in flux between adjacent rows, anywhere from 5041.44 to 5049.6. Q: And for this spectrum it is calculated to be 2.01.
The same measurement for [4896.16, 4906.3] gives 2.33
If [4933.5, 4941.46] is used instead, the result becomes 1.06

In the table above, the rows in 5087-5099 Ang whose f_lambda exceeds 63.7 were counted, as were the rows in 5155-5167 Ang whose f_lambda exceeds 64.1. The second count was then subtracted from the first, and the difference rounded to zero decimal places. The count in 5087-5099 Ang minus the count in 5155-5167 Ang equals 8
